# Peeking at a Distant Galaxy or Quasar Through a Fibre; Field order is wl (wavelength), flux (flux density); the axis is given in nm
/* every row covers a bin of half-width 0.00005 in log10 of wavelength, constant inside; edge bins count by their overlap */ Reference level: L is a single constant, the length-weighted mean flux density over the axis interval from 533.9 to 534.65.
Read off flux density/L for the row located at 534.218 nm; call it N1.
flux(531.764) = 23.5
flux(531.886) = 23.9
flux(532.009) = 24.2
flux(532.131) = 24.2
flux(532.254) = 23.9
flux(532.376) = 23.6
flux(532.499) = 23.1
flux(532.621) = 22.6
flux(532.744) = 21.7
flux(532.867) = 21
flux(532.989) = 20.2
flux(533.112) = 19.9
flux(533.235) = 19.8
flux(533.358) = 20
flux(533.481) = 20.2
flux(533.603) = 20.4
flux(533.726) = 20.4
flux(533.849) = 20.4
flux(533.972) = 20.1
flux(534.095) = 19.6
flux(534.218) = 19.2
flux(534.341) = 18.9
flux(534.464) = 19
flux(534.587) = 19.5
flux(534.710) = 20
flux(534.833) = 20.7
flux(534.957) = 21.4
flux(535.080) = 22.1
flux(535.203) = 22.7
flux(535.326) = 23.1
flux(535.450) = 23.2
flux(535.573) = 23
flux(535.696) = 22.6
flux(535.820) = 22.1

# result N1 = 0.99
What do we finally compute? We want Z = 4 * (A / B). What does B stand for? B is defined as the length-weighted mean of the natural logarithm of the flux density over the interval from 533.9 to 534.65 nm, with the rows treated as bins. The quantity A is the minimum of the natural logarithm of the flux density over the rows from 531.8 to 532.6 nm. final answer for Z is 4.24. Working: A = 3.14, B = 2.97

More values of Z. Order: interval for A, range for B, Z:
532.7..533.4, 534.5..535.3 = 3.92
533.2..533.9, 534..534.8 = 4.02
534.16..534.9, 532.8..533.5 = 3.91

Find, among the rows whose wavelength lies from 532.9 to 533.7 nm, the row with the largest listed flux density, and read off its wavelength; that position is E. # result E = 533.603 nm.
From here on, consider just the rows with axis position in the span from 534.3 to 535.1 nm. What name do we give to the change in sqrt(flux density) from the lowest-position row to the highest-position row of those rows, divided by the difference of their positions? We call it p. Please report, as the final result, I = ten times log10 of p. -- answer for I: -3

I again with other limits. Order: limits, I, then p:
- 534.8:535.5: -4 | 0.4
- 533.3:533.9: -10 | 0.1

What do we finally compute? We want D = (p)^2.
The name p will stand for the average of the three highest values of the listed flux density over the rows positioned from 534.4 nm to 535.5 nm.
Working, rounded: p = 23.0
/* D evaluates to 529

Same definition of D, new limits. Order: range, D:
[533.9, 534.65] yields 389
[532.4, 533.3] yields 505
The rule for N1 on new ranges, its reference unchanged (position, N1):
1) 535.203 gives 1.17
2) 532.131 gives 1.25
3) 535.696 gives 1.16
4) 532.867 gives 1.08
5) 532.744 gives 1.12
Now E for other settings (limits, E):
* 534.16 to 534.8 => 534.710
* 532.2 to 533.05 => 532.254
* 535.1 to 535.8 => 535.450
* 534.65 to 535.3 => 535.203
